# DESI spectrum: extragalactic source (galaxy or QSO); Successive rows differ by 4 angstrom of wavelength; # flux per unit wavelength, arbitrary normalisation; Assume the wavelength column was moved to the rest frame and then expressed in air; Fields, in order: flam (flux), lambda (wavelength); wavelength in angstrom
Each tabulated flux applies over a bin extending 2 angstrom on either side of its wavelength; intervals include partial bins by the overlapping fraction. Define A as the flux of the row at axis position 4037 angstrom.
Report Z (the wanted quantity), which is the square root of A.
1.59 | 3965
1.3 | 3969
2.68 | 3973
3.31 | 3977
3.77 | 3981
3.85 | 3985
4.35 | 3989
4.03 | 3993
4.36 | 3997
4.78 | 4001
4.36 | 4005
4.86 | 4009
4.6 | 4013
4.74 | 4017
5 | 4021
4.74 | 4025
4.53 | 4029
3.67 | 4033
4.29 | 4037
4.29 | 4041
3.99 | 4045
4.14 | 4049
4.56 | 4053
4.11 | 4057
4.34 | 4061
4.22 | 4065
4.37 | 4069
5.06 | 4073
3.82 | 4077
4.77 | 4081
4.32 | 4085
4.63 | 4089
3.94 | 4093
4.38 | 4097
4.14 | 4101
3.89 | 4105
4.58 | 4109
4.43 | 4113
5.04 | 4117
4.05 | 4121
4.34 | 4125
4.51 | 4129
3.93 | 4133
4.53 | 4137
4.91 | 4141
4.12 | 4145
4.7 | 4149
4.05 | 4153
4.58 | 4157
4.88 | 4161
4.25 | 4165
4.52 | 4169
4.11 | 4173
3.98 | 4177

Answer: 2.07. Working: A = 4.29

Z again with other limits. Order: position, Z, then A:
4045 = 2.00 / 3.99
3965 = 1.26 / 1.59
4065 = 2.05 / 4.22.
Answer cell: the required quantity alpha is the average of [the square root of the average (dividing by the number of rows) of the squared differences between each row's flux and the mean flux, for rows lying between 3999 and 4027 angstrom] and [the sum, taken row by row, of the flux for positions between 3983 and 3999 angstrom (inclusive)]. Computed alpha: 8.4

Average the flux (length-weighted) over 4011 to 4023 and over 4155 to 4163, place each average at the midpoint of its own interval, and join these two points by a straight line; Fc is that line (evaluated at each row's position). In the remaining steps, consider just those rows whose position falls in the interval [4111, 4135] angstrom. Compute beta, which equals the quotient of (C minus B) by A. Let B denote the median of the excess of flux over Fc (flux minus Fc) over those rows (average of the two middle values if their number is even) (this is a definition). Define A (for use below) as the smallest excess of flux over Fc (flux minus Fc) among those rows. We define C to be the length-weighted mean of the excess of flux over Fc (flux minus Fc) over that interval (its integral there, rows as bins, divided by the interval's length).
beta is 0.00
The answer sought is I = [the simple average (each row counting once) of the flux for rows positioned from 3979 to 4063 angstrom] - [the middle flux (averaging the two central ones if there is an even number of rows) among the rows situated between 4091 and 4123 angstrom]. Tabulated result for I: 0.09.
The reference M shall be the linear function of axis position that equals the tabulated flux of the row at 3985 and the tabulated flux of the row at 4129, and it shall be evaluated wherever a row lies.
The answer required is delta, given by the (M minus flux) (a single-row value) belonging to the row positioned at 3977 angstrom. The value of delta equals 0.5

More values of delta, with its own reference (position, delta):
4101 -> 0.2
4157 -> 0.1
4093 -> 0.4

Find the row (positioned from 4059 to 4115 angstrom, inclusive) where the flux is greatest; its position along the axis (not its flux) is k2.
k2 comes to 4073 angstrom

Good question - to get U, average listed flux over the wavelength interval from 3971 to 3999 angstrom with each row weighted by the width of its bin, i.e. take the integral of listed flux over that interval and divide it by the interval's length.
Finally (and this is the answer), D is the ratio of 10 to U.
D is 2.66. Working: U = 3.76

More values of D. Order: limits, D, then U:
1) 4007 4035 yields 2.18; 4.59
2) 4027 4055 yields 2.38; 4.21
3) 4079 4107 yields 2.33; 4.30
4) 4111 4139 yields 2.27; 4.40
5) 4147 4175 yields 2.25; 4.44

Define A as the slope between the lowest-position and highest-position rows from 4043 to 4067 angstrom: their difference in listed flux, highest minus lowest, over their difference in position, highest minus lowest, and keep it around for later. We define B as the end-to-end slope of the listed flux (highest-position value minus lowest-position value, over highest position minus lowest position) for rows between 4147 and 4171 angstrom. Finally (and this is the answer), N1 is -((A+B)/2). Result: -0.001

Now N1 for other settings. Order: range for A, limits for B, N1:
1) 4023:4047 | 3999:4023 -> 0.013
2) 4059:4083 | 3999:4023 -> -0.016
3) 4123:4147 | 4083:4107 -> 0.016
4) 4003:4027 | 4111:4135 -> 0.003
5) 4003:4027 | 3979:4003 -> -0.035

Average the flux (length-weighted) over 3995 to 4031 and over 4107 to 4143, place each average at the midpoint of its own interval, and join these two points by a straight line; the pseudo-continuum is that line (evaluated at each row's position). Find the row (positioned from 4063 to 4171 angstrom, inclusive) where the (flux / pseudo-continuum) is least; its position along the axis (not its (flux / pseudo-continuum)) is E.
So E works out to 4077 angstrom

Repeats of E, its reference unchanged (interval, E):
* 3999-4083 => 4033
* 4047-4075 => 4057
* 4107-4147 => 4133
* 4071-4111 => 4077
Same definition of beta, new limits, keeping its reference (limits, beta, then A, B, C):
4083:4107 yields 0.01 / -0.86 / -0.52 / -0.54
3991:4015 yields -0.02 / -0.76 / -0.30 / -0.29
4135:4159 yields 0.11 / -0.68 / -0.18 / -0.25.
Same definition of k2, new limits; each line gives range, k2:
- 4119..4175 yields 4141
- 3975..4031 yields 4021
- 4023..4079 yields 4073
